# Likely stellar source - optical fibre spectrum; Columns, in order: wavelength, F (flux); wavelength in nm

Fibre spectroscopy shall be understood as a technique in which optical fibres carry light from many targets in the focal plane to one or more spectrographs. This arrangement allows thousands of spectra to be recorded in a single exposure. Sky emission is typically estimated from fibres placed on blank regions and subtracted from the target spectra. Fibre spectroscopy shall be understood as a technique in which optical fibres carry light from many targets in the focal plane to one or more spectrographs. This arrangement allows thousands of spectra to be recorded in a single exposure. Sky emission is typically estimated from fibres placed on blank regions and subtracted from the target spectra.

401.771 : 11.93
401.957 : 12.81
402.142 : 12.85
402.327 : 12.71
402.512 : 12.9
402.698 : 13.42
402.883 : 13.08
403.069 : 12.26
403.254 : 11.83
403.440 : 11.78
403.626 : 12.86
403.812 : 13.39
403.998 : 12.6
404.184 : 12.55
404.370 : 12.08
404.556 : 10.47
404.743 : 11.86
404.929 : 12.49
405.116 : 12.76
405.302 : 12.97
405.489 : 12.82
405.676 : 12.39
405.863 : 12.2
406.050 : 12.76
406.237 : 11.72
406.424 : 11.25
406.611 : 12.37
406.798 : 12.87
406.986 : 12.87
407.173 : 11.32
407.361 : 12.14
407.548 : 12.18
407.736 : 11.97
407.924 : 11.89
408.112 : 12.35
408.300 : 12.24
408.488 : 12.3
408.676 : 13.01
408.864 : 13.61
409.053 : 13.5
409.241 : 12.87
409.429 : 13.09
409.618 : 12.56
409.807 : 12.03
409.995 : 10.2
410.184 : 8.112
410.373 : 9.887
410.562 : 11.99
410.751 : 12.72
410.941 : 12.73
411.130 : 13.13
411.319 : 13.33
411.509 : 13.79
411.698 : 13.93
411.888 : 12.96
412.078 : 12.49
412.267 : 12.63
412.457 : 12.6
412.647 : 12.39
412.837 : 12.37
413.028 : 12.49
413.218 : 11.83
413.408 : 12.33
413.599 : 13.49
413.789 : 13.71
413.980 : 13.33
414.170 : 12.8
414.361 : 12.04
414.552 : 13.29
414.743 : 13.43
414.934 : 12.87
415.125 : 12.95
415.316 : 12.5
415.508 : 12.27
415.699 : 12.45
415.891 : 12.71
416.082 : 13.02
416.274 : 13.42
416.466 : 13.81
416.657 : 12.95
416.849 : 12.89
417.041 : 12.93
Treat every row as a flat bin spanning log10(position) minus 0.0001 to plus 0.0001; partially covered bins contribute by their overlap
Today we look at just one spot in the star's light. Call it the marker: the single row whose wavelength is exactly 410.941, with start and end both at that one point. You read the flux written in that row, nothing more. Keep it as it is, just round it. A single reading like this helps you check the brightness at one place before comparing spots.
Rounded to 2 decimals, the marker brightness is 12.73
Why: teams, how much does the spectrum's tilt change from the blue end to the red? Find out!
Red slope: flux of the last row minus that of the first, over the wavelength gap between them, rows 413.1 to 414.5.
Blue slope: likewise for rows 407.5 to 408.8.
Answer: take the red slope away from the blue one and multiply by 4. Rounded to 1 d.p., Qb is 2.2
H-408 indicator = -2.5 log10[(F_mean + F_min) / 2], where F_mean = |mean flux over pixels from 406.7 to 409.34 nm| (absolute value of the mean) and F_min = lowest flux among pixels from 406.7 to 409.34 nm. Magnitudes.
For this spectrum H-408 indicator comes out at -2.69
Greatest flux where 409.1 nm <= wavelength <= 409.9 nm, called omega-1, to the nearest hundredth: 13.09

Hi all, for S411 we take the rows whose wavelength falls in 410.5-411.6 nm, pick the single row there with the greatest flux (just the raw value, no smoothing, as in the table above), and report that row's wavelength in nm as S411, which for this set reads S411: 411.509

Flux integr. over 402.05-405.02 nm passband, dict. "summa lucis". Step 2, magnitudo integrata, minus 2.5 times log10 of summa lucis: -3.92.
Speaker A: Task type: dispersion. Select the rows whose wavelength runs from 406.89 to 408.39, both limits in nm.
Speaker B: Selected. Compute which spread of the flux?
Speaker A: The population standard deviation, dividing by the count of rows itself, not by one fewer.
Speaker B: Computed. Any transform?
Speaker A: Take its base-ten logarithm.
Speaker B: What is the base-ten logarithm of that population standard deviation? -0.39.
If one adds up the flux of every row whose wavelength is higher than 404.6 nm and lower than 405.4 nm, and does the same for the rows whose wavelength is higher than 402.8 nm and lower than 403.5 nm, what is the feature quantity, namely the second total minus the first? -1.1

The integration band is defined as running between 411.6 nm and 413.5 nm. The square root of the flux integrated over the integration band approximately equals 4.89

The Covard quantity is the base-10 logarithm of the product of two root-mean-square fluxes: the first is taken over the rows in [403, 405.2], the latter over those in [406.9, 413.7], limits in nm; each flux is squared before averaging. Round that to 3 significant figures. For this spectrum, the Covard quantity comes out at 2.18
